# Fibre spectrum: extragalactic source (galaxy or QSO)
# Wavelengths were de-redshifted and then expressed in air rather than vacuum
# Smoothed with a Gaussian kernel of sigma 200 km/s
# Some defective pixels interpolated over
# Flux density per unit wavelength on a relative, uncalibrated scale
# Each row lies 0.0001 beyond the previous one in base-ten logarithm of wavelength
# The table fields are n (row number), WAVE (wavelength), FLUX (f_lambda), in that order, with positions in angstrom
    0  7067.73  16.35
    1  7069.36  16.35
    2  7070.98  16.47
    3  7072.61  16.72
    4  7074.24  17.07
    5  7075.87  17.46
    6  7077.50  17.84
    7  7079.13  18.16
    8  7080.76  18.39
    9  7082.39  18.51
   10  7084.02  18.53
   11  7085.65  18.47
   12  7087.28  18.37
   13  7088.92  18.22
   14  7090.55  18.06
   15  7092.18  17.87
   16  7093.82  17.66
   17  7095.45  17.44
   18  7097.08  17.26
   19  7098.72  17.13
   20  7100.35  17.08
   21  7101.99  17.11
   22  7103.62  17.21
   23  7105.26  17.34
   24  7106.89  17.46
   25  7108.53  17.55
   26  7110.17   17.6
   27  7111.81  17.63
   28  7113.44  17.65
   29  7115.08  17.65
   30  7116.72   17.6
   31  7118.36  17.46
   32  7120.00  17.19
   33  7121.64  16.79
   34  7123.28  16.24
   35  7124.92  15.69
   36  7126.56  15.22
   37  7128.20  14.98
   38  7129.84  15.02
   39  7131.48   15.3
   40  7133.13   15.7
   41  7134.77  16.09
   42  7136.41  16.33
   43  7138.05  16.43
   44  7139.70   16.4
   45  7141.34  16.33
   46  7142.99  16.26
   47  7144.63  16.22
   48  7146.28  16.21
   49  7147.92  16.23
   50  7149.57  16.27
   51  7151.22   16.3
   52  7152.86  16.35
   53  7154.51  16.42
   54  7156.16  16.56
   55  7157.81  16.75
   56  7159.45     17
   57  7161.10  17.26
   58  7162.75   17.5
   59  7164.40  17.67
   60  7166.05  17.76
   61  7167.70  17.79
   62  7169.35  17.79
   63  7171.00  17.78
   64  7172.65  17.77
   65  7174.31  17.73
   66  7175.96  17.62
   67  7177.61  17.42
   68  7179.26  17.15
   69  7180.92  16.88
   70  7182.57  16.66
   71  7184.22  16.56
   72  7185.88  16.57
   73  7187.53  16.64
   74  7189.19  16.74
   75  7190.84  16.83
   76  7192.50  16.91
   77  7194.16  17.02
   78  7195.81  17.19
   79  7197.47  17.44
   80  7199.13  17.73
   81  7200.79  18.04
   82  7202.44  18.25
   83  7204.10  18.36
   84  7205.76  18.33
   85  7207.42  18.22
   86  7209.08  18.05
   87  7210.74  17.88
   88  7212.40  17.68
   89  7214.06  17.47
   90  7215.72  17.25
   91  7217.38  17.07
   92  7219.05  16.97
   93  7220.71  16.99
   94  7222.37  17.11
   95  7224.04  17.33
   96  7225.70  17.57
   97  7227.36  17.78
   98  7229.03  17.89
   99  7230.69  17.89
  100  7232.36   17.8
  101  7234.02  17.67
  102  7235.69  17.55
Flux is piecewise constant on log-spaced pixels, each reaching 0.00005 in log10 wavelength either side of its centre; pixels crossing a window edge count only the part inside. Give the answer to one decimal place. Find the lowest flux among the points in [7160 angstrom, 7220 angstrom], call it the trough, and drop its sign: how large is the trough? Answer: 16.6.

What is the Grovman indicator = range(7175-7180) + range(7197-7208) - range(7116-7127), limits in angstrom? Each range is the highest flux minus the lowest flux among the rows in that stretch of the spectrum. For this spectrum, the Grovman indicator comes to -1.0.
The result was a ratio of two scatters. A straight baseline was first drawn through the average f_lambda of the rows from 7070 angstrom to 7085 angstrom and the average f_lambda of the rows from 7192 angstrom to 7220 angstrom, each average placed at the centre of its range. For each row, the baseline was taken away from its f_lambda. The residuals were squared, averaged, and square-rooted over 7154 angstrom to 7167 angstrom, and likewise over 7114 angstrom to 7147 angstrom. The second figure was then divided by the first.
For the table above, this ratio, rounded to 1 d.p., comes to 2.2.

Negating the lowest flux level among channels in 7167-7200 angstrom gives -16.6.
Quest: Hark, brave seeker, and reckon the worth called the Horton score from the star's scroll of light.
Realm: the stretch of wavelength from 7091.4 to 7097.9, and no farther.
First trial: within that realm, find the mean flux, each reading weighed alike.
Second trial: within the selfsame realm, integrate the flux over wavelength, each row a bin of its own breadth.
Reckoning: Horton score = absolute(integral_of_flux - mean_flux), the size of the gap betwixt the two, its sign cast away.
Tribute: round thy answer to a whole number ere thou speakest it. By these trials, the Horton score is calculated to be 97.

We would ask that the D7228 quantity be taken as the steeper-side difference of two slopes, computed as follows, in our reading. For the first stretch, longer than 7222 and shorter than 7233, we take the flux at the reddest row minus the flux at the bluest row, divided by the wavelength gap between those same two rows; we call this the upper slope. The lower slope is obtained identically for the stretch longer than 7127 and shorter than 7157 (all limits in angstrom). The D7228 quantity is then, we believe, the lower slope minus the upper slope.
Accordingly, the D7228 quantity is -0.01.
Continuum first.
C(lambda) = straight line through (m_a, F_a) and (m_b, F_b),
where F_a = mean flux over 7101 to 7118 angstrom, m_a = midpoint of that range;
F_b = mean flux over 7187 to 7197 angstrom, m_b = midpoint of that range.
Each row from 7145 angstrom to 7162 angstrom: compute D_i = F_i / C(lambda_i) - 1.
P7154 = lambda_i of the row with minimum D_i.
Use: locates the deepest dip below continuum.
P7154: 7146.28 angstrom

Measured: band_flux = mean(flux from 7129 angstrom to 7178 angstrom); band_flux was 16.7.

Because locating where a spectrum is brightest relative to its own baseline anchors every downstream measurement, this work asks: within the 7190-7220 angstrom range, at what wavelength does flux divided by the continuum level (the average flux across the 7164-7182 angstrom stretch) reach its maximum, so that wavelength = 7204.10 angstrom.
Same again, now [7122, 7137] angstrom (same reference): 7136.41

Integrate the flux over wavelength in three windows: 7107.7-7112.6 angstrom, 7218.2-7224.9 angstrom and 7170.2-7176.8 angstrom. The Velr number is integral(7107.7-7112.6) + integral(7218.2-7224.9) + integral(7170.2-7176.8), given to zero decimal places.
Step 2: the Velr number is 317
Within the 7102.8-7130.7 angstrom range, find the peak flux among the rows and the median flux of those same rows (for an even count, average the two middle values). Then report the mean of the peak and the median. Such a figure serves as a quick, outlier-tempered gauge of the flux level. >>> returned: 17.5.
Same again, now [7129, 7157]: 16.4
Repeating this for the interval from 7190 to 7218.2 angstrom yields 18.0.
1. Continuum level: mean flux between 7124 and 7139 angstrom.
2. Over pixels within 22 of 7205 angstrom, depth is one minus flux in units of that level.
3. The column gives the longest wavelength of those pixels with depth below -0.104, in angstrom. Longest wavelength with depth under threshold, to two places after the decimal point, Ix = 7225.70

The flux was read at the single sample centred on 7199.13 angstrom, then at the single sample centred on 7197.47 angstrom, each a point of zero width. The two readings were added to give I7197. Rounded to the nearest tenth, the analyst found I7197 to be 35.2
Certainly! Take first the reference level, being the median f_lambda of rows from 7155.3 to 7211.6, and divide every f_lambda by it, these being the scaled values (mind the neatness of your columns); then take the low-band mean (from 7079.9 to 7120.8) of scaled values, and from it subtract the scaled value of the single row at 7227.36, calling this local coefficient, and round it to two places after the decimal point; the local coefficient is 0.00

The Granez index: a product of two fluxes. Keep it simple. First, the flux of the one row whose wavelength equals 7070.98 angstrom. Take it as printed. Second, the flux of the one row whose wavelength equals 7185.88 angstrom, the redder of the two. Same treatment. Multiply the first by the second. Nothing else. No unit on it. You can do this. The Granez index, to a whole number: 273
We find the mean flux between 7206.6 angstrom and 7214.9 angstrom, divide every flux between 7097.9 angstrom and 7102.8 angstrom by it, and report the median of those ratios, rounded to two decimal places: 0.96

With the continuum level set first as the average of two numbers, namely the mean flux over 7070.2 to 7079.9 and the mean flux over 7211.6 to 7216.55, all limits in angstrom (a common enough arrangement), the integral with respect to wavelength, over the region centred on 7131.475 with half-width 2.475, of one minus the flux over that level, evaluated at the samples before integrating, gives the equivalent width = 0.6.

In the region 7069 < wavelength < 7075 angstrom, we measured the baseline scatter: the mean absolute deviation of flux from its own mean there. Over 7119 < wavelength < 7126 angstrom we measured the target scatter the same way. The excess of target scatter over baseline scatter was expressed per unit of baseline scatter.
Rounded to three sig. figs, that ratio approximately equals 1.11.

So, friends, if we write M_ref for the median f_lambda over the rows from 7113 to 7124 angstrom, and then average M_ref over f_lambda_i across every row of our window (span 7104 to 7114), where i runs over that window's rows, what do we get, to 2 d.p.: 1.00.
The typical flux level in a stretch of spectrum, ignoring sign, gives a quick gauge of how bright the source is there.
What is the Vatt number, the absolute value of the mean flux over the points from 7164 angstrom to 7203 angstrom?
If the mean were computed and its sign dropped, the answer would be 17.3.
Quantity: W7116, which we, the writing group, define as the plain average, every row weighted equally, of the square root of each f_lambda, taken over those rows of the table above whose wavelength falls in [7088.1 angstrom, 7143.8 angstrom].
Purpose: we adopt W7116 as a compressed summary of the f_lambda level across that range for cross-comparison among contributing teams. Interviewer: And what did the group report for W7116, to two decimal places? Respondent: 4.10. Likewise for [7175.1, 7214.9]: 4.17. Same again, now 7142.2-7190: 4.12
